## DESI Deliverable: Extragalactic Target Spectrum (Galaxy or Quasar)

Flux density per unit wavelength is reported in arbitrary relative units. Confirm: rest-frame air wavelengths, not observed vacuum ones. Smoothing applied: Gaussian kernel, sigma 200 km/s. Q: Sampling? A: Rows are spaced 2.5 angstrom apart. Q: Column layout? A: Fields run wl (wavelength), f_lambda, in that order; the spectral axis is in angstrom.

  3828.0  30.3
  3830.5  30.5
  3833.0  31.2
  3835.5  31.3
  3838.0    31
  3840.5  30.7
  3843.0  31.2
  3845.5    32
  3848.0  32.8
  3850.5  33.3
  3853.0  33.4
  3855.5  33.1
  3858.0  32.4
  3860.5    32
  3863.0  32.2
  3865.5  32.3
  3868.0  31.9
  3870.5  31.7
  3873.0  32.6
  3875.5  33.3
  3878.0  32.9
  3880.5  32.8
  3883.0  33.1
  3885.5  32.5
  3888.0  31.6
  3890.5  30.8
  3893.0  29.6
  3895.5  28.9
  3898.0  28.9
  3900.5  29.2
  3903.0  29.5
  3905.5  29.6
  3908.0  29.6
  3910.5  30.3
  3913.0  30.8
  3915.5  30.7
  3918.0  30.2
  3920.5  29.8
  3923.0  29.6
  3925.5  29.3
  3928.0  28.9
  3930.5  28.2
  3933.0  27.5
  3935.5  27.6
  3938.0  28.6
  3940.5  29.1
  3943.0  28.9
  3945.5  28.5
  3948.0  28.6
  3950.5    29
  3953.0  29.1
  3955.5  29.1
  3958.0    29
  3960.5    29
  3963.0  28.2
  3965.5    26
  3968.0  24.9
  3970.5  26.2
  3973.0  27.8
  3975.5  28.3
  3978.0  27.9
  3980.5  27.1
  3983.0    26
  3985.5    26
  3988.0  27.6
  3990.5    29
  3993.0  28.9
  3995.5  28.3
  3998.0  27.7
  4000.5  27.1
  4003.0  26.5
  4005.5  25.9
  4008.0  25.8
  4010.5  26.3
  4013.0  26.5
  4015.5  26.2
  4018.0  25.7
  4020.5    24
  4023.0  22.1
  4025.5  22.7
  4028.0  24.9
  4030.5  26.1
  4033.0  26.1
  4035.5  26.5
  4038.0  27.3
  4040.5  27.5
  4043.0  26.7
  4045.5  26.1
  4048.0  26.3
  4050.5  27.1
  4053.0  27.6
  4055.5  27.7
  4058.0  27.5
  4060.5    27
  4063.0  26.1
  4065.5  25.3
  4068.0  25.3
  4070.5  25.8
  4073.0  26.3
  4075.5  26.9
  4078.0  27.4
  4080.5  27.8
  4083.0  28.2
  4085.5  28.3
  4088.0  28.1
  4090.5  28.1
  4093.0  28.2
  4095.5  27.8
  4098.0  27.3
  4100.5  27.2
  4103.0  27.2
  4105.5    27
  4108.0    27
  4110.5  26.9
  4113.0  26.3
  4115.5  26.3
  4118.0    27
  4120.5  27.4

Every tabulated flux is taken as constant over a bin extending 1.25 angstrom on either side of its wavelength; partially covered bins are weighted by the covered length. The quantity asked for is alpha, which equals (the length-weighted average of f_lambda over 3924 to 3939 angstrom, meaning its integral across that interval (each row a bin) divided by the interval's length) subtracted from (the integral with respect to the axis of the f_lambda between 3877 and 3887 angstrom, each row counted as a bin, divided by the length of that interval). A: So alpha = 4.4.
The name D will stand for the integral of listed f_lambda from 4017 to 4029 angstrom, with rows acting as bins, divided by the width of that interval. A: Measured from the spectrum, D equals 23.8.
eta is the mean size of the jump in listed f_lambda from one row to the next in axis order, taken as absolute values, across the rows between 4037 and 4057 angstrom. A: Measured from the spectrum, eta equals 0.46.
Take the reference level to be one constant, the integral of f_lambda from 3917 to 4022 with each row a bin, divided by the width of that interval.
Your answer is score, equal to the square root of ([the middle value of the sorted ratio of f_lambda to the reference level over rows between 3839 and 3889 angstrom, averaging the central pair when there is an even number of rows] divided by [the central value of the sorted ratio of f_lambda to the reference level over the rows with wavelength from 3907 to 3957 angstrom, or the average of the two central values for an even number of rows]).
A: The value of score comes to 1.06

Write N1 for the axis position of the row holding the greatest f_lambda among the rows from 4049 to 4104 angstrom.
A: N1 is 4085.5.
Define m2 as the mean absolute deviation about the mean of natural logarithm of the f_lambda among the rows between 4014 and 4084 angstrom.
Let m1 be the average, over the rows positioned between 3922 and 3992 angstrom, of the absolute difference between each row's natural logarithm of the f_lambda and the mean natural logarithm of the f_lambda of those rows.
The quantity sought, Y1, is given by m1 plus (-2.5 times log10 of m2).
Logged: 3.52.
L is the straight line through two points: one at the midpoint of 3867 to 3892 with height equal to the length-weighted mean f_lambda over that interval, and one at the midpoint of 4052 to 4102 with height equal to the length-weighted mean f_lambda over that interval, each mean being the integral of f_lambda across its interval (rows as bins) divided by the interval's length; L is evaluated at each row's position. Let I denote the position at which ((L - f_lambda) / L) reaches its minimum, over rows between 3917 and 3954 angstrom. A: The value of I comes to 3918.0 angstrom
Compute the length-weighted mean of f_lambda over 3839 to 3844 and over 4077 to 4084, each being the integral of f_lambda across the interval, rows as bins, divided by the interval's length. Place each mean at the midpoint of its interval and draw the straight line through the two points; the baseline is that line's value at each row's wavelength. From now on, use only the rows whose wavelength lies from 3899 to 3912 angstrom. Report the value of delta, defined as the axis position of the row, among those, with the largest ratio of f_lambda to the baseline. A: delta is 3910.5 angstrom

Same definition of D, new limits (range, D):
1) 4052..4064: 27.2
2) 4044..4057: 27.0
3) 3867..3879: 32.5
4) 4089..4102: 27.7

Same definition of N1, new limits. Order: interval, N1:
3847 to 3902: 3853.0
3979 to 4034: 3990.5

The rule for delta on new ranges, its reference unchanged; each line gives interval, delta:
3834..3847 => 3845.5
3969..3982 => 3975.5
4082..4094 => 4093.0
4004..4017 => 4013.0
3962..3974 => 3963.0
